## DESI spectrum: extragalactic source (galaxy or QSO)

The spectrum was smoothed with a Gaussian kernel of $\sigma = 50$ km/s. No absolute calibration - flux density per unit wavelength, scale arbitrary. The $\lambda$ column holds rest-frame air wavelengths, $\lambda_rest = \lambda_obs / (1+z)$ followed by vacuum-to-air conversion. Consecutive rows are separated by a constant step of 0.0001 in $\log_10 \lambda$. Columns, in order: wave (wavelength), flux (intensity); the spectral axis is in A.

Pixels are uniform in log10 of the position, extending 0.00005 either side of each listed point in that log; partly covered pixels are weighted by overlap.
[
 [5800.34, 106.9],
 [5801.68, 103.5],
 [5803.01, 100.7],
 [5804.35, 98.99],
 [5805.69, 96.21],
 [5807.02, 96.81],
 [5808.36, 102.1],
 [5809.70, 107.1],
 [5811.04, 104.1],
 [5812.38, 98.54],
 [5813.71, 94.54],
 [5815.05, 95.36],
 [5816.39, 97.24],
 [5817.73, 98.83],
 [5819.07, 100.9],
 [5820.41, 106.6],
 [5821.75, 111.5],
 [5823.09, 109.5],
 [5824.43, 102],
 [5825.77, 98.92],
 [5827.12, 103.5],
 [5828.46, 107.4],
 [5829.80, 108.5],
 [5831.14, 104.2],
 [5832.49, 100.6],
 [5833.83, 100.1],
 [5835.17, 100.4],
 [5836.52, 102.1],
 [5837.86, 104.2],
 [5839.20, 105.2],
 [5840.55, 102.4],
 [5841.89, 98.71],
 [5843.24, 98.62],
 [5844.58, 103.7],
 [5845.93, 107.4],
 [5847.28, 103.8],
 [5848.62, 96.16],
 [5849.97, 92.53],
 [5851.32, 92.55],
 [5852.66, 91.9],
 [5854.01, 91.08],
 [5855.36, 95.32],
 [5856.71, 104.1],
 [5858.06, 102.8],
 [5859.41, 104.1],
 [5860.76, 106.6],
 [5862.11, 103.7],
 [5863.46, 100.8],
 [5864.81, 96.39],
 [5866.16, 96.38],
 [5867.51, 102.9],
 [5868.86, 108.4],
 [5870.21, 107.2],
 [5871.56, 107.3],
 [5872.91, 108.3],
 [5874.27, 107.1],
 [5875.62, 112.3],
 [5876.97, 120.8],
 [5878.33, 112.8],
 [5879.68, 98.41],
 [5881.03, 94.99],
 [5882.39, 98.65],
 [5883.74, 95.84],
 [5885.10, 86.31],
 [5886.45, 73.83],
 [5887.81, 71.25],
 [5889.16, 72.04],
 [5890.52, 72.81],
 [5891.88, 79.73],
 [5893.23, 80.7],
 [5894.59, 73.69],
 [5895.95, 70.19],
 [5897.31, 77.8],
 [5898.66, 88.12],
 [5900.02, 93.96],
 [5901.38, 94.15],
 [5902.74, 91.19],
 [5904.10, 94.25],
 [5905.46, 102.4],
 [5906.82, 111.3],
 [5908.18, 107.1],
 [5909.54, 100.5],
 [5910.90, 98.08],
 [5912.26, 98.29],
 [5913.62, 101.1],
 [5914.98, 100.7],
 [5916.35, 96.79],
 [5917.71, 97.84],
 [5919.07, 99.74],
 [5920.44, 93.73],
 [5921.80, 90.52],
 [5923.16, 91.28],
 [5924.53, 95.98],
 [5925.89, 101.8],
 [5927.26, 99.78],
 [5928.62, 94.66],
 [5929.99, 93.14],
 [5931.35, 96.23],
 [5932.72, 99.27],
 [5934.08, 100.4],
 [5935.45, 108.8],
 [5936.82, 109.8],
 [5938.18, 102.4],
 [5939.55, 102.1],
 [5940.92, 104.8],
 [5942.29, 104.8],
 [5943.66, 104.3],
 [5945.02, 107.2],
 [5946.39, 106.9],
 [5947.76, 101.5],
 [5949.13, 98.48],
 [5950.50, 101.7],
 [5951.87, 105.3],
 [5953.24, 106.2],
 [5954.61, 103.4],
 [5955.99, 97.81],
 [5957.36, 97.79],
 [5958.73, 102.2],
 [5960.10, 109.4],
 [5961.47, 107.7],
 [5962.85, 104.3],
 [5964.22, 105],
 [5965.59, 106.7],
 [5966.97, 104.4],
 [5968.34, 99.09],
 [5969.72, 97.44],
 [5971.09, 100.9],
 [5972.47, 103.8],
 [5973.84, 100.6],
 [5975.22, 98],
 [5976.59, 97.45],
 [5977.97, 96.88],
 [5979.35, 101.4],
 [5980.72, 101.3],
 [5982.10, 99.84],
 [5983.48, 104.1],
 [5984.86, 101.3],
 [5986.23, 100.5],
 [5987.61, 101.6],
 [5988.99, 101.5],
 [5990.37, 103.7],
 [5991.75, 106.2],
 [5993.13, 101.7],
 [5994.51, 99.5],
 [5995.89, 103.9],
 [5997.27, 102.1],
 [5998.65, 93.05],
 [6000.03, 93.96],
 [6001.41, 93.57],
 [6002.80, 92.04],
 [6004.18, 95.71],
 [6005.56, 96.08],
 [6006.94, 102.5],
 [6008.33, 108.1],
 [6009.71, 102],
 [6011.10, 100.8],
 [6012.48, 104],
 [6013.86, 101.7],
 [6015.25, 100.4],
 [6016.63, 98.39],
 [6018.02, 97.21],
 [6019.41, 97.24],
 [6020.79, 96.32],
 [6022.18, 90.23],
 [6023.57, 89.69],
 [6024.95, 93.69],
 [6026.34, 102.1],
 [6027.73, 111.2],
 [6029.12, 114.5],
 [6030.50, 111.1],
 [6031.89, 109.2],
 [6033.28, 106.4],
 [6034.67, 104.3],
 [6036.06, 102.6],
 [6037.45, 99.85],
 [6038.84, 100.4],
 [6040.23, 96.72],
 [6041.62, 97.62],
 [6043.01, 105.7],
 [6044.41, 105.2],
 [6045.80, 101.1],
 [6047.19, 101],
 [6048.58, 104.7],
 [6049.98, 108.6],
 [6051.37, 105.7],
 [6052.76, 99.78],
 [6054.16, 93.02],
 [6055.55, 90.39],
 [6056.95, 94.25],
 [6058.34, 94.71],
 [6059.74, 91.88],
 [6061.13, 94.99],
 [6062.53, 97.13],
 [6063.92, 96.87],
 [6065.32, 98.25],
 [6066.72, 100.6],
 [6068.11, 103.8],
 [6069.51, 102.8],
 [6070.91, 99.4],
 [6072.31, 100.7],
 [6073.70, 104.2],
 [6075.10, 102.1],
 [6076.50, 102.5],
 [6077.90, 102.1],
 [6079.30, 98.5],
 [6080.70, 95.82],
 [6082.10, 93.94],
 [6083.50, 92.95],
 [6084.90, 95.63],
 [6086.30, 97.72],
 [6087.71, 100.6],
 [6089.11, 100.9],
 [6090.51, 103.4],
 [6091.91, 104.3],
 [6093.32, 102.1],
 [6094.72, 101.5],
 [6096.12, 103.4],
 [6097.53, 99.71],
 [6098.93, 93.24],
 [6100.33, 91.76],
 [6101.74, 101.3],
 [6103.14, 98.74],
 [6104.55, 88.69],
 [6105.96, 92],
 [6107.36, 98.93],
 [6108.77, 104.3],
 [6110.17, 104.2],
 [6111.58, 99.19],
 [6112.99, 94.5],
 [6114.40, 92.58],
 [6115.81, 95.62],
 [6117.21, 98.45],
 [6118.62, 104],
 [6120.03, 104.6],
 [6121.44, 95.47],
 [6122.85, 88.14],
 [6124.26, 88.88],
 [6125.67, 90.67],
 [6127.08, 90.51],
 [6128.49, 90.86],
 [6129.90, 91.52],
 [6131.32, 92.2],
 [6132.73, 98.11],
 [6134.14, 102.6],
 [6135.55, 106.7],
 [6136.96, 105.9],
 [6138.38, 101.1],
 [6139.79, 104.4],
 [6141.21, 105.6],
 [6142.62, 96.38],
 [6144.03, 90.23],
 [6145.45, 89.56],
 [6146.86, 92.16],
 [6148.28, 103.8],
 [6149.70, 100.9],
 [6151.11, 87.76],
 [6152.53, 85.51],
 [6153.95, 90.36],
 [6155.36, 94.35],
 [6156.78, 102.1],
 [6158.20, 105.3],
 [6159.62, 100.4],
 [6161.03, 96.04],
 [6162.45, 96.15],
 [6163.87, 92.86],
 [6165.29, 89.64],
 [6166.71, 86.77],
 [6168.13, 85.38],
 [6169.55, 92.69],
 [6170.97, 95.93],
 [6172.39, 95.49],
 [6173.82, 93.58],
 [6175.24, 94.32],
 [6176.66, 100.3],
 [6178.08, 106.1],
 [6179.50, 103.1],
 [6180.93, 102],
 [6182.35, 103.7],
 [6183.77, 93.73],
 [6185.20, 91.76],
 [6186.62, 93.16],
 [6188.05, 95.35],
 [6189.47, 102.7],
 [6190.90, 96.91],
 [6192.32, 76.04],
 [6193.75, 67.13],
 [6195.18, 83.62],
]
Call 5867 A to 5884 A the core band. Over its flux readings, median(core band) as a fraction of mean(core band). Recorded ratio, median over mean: 1.01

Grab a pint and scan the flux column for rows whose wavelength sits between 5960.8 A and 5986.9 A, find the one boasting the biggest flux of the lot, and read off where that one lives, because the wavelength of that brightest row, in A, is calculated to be 5961.47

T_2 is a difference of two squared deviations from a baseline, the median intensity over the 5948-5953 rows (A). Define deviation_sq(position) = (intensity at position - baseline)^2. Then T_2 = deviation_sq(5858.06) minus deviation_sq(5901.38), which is -56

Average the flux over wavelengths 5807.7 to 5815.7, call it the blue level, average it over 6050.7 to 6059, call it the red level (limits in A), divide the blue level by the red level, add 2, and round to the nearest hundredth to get 3.04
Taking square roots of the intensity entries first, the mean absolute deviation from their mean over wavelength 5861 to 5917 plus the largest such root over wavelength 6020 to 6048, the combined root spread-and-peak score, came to 11.24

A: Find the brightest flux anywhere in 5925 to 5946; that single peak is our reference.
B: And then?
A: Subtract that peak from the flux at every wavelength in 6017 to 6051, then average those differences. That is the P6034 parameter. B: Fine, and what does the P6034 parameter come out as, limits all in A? -8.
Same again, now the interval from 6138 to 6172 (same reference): -15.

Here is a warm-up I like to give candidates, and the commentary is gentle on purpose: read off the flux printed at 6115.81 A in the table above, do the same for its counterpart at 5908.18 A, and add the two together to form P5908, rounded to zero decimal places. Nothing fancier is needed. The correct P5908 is 203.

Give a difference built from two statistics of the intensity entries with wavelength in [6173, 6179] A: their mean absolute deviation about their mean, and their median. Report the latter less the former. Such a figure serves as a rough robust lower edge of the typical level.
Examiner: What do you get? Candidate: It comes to 93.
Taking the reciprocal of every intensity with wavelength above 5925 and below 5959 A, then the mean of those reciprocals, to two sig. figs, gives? 0.0098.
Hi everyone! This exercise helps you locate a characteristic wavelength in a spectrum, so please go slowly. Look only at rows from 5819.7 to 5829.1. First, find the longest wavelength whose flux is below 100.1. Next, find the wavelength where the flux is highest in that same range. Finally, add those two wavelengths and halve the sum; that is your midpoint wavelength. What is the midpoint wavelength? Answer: 5823.8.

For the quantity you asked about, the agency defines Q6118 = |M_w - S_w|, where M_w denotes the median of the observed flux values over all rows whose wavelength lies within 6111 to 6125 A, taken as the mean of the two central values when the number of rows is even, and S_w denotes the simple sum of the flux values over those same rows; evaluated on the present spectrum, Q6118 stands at 866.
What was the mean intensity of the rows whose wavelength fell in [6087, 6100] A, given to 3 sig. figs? 101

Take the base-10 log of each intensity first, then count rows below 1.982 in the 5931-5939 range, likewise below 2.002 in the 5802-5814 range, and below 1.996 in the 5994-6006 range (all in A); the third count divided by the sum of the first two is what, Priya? 1.2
